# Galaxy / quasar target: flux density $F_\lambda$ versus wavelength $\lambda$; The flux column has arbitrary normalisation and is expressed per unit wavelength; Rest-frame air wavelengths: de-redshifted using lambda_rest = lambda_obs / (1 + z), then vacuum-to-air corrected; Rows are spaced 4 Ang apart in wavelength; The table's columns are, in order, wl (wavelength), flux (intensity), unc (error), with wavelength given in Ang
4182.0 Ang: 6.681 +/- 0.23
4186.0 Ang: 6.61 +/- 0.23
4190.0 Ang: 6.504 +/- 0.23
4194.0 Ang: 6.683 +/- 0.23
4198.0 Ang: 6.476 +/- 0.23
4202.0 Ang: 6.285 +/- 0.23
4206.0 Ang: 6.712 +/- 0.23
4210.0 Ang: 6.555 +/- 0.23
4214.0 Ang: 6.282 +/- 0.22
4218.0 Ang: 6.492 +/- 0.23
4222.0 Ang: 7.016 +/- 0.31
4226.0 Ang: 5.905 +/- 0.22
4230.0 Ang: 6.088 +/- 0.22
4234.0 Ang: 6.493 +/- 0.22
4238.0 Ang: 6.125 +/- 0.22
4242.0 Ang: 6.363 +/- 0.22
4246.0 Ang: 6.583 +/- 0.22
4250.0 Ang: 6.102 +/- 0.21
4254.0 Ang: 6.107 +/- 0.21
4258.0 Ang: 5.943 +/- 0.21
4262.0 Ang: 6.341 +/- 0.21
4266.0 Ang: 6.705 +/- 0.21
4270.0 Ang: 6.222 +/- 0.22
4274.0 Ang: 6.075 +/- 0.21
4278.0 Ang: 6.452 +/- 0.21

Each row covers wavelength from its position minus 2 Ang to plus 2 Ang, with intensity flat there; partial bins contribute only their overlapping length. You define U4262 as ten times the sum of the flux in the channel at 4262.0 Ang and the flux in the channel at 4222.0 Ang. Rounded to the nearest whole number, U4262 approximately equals 134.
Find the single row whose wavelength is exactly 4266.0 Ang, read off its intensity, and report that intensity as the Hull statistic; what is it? 6.705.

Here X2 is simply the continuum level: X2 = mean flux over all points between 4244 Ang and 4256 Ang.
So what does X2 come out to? 6.26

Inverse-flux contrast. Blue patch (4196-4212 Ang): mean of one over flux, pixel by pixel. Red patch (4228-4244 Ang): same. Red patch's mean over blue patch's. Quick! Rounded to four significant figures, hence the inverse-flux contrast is 1.038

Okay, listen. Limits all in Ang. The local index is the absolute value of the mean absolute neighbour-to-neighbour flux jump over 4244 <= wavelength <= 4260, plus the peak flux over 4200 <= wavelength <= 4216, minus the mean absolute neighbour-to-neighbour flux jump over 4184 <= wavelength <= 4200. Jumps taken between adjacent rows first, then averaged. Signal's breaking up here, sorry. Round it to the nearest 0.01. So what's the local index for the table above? 6.76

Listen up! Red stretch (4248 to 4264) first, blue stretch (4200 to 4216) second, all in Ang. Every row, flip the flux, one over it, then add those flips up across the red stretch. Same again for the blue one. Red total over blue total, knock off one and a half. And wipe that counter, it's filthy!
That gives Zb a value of -0.446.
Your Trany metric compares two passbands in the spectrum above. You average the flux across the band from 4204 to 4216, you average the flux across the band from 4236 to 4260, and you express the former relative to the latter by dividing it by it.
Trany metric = 1.05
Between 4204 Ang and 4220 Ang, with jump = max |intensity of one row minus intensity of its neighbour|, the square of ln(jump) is 1.69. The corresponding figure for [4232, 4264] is 0.54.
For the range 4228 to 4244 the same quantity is 0.82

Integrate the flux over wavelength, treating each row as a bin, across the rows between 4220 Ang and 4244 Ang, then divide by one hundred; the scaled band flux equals 1.5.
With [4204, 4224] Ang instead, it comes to 1.3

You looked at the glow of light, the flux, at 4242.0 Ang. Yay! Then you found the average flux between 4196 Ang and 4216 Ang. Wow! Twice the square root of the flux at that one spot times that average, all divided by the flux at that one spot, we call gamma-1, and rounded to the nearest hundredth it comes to 2.02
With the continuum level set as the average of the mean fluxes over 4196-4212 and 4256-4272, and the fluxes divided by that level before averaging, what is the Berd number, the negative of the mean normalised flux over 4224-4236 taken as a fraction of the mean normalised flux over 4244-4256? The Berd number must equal -0.98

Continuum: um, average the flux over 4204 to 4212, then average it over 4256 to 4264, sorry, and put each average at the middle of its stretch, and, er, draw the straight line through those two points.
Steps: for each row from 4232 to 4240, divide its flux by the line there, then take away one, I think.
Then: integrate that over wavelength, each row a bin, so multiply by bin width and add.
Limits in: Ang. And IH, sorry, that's -0.08 Ang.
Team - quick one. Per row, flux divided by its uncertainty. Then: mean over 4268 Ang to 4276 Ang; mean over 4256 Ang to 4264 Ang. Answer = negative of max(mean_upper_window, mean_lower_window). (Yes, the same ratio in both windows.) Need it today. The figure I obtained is -29.2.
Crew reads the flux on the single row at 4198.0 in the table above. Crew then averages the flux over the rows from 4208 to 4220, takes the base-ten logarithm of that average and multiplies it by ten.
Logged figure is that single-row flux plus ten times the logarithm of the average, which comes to 14.6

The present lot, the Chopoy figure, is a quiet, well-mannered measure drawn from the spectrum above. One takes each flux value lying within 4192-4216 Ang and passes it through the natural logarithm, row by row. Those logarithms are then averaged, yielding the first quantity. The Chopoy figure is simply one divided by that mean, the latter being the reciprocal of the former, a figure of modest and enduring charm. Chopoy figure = 0.534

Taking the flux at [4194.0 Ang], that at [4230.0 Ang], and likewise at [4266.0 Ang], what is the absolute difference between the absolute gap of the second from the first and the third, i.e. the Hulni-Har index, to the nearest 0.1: 6.1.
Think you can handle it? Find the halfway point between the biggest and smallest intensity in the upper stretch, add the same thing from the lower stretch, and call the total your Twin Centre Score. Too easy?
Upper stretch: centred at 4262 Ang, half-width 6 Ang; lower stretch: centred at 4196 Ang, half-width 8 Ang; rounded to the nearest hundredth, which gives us 12.81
